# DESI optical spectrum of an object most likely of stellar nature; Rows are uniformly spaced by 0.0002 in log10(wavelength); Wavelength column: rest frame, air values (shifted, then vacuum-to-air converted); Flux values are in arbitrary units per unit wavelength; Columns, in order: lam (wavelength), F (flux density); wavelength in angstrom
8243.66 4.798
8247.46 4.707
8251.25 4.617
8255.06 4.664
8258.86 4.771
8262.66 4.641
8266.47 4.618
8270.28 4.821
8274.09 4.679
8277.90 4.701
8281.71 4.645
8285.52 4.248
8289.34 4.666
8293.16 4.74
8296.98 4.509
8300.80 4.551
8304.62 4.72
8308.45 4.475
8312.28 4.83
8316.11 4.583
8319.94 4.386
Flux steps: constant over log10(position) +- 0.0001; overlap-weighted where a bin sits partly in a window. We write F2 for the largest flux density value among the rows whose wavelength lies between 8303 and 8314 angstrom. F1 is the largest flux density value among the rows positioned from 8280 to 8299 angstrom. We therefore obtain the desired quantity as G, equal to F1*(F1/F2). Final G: 4.65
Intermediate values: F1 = 4.74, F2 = 4.83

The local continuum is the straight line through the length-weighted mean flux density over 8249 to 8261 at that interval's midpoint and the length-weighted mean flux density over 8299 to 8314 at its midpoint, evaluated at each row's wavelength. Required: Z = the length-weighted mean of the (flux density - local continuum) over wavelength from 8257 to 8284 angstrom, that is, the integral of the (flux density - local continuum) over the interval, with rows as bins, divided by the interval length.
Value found 0.017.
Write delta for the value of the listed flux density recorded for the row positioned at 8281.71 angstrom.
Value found 4.645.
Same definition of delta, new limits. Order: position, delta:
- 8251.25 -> 4.617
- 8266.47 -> 4.618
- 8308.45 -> 4.475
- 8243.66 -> 4.798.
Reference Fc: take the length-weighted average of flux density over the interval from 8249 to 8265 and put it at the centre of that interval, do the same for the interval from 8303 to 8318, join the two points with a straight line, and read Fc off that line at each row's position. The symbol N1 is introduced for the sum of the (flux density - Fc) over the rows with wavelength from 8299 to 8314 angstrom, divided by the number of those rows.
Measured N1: -0.01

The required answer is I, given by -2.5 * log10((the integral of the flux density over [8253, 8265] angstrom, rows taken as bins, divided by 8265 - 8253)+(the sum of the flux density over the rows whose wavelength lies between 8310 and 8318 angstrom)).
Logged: -2.87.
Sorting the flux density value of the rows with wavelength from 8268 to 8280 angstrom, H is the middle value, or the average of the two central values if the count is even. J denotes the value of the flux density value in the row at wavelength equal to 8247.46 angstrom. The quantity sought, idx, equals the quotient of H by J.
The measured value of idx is 1.00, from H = 4.70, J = 4.707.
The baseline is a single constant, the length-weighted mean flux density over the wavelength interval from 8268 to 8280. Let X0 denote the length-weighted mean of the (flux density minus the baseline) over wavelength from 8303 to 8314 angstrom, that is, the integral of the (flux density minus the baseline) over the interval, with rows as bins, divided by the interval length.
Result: -0.06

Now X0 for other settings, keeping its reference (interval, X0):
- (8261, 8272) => -0.04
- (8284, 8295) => -0.17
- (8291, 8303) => -0.12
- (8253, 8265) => -0.04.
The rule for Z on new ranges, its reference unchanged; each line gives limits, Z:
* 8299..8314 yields 0.001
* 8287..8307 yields -0.024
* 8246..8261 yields 0.001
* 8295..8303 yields -0.109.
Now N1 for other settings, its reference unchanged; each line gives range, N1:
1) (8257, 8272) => 0.04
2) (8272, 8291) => -0.07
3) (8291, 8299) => -0.03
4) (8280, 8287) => -0.21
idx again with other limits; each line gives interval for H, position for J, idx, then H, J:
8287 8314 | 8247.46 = 0.99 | 4.67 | 4.707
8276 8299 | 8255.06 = 1.00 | 4.66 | 4.664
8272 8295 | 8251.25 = 1.01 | 4.67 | 4.617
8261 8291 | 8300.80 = 1.02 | 4.66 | 4.551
